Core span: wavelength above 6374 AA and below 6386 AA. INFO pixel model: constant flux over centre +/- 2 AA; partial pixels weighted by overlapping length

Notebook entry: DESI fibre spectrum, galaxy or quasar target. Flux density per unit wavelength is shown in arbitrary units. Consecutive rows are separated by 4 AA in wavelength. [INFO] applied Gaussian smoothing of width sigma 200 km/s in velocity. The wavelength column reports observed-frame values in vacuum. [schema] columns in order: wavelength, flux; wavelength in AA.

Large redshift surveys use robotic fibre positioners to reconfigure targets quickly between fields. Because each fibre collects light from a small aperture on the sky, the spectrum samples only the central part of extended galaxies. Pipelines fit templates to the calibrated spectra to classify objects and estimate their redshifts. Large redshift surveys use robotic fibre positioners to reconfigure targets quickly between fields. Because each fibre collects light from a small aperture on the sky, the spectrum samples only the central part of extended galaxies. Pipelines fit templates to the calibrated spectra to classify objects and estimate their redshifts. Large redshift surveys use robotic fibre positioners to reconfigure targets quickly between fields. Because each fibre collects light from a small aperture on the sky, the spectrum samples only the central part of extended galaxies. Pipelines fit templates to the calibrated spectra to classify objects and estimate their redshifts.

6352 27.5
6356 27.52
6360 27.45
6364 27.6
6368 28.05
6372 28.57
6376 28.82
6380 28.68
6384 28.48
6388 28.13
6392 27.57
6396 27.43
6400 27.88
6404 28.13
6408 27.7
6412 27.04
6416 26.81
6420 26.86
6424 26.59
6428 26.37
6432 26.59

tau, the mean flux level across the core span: 28.7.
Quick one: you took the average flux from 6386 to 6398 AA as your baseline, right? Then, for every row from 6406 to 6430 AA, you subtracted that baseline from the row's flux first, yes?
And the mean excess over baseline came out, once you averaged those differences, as -0.8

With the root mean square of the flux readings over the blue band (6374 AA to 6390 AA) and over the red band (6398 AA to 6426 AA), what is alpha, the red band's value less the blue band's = -1.24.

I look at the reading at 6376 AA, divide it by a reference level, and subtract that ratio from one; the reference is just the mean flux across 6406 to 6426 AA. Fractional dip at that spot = -0.07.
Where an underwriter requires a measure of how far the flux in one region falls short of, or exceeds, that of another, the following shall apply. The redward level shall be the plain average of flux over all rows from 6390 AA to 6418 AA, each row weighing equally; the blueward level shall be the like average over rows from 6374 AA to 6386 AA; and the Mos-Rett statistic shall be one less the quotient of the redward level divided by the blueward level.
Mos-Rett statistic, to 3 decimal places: 0.040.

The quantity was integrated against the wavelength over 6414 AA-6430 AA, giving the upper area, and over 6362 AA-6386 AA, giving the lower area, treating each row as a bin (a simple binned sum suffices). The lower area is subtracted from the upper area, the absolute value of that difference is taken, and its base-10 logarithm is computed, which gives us 2.41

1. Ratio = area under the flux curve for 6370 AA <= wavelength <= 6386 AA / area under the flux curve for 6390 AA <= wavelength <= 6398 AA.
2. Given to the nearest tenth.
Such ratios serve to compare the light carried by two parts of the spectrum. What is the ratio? 2.1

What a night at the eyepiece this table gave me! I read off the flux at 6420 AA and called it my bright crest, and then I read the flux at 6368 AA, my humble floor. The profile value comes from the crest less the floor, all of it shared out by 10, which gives -0.119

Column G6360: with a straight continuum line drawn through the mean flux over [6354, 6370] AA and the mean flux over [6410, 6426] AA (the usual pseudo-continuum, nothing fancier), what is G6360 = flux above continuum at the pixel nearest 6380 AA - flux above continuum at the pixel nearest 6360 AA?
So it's 1.5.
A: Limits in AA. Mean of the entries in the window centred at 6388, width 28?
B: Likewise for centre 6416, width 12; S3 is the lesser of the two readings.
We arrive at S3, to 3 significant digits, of 26.9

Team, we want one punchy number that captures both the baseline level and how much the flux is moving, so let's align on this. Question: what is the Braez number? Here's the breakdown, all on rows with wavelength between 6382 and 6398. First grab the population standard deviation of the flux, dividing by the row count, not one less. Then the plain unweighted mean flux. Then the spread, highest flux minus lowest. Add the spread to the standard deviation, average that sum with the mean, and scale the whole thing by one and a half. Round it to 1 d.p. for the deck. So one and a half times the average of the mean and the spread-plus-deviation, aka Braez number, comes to 22.0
